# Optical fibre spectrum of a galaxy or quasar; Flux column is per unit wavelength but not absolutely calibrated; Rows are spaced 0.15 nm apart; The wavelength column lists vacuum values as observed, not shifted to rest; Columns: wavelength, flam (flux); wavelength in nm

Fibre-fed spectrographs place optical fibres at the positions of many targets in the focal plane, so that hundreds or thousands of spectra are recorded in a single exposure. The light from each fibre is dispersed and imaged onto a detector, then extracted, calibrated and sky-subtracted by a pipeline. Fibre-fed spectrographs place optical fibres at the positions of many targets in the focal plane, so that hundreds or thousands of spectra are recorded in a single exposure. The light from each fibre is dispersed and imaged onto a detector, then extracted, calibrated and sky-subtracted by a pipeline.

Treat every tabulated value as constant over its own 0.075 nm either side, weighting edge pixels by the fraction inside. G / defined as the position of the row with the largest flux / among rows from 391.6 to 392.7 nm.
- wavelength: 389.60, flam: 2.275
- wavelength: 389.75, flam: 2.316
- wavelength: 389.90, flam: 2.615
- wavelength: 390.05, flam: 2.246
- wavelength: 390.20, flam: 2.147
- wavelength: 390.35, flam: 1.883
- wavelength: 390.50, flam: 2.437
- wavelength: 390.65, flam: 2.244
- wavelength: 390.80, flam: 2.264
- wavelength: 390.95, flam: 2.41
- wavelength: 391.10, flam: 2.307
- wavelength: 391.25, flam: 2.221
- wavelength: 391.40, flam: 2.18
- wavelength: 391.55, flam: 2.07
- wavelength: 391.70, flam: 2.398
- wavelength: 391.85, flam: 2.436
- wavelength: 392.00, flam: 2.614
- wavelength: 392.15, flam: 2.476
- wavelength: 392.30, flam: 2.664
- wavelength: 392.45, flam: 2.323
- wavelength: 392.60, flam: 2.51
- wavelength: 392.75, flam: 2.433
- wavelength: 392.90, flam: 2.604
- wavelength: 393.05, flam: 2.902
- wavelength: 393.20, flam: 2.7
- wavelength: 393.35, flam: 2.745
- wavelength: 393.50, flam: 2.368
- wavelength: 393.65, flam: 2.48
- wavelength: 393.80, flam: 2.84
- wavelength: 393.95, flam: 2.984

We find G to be 392.30 nm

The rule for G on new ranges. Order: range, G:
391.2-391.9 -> 391.85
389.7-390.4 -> 389.90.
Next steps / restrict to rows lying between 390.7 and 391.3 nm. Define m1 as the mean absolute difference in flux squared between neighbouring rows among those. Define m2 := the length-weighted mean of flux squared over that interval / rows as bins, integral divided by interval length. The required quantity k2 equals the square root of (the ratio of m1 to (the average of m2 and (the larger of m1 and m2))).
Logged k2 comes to 0.313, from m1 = 0.52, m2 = 5.3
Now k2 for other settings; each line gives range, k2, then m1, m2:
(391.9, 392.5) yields 0.419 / 1.12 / 6.4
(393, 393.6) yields 0.393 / 1.10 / 7.1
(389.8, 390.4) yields 0.465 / 1.10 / 5.1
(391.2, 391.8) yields 0.376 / 0.70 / 5.0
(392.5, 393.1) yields 0.378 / 0.96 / 6.7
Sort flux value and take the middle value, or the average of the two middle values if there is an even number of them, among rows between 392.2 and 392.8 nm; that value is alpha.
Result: 2.47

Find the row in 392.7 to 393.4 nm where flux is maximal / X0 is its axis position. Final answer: 393.05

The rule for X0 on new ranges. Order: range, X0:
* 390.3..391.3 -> 390.50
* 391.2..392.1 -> 392.00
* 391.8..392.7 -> 392.30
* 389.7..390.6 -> 389.90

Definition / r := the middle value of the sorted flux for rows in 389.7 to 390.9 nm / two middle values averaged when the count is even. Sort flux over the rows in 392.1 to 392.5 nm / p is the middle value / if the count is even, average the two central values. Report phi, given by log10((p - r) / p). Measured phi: -1.05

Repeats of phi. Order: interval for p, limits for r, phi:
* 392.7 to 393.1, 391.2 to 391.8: -0.81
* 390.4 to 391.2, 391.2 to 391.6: -1.26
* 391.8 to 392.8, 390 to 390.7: -1.03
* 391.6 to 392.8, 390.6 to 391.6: -1.06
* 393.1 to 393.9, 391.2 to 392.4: -0.98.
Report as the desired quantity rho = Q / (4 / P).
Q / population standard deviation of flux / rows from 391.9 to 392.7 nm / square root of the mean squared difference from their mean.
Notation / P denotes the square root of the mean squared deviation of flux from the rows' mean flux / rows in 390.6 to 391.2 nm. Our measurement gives 0.002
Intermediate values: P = 0.06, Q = 0.119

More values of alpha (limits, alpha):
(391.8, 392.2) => 2.48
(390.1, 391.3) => 2.25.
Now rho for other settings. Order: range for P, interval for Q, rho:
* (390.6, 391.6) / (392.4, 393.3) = 0.005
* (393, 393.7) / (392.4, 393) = 0.005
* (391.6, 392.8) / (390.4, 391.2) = 0.002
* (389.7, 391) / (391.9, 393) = 0.005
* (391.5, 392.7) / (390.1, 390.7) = 0.009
